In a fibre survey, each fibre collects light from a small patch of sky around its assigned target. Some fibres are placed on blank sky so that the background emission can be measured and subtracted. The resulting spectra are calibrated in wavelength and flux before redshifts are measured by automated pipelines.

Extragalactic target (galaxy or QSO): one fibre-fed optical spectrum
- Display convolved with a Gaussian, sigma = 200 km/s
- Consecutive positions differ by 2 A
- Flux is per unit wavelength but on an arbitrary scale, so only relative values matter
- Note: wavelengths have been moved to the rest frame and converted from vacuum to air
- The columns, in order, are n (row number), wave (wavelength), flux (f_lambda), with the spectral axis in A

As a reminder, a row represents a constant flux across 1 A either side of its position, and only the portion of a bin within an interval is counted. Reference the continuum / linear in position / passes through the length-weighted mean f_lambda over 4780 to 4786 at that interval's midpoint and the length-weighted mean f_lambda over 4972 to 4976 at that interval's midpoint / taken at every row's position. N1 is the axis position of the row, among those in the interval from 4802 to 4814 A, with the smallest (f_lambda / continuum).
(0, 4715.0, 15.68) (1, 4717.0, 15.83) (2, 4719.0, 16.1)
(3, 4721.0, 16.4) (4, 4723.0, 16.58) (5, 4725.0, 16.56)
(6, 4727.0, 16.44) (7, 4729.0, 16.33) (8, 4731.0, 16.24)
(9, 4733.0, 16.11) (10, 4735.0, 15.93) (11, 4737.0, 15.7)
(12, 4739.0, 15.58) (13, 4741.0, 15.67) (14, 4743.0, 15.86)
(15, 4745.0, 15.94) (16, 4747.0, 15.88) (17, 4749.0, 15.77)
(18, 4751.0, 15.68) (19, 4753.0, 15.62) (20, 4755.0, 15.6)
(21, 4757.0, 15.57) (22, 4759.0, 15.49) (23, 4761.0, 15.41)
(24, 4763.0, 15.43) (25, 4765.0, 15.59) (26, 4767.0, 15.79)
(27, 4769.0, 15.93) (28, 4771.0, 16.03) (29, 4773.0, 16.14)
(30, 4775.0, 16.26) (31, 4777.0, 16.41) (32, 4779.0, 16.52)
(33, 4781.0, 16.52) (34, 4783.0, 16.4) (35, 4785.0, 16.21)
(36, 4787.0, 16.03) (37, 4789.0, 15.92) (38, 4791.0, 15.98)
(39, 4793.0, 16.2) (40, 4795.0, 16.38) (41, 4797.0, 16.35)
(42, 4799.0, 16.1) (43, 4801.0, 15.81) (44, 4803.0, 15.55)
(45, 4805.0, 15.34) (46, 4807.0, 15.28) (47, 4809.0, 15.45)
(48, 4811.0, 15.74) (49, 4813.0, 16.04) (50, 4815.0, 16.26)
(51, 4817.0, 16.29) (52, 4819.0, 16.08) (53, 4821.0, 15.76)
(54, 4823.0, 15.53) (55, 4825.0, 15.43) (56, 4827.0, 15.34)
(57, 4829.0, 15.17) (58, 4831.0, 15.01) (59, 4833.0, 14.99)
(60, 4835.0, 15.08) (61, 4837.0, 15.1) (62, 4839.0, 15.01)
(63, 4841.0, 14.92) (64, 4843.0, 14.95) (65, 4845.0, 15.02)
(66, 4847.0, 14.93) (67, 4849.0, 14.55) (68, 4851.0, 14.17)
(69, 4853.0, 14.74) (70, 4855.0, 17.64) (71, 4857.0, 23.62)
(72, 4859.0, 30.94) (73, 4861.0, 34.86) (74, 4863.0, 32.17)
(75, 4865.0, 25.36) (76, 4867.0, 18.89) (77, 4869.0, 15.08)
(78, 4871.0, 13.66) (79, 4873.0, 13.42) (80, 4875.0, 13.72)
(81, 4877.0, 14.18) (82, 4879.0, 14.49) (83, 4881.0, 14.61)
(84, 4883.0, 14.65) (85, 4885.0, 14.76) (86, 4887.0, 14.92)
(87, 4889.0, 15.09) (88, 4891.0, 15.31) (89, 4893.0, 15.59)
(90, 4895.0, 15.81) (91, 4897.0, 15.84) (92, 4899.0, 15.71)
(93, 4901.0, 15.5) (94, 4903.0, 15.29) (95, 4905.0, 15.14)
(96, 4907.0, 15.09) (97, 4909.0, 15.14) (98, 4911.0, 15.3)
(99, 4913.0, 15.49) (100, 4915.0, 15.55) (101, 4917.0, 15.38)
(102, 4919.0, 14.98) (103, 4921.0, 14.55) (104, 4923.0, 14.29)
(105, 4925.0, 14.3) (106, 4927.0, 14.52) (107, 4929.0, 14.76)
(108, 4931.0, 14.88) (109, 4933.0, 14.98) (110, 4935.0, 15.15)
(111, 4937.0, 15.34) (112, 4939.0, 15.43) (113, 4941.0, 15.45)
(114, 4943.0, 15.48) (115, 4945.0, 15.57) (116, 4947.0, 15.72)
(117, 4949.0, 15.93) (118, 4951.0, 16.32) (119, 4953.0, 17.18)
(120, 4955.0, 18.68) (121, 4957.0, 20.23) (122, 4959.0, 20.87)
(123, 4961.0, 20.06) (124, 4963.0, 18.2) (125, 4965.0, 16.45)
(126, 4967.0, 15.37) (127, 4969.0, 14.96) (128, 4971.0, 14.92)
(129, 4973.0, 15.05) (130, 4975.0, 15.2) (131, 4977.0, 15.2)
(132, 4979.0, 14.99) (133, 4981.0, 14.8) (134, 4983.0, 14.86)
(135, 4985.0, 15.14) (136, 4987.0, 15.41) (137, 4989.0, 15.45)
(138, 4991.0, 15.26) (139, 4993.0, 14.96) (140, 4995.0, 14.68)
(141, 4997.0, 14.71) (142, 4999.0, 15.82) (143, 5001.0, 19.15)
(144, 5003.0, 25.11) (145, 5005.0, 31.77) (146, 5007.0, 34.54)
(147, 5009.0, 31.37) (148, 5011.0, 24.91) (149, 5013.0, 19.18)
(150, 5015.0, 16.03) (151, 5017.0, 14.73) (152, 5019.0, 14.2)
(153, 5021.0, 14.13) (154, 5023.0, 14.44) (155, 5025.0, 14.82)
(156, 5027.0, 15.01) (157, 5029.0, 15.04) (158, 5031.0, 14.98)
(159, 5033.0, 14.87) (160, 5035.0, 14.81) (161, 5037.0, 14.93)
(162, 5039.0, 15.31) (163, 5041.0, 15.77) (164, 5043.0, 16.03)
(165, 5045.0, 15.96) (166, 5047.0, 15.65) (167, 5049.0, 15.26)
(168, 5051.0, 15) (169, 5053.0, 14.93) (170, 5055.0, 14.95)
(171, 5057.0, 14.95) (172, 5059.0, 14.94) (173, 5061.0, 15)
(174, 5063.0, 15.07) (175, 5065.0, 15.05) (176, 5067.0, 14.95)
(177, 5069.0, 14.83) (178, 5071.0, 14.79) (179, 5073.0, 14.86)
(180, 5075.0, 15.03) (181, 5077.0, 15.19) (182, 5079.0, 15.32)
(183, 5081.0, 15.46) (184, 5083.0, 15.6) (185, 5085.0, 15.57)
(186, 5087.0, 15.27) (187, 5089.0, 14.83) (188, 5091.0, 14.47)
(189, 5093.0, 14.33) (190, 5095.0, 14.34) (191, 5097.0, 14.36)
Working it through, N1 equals 4807.0 A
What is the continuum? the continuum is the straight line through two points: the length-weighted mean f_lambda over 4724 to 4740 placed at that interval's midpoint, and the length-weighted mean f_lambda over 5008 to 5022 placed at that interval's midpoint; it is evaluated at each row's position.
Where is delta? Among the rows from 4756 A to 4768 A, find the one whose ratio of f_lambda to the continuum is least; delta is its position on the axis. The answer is 4763.0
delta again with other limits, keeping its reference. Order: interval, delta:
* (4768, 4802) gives 4801.0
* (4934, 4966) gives 4935.0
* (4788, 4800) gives 4789.0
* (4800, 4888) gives 4873.0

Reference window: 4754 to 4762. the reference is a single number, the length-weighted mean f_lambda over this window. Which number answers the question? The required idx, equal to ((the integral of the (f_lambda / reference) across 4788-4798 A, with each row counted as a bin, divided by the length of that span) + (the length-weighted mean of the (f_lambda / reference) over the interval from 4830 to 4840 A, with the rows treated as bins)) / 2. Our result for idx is 1.005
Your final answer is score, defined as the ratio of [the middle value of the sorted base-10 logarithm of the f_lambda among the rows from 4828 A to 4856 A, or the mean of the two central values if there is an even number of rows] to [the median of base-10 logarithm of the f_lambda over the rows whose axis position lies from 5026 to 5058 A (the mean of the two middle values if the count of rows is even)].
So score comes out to 1.00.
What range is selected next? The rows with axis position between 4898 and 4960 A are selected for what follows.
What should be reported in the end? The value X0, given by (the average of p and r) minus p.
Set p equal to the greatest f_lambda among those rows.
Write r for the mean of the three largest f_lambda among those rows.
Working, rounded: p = 20.87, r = 19.9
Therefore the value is -0.47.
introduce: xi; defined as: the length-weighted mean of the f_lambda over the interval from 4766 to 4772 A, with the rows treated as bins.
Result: 15.9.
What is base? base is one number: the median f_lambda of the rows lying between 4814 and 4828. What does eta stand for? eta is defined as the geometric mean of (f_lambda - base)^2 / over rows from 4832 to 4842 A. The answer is 0.5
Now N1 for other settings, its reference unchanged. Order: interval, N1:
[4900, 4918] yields 4907.0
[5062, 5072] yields 5071.0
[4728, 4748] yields 4739.0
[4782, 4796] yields 4789.0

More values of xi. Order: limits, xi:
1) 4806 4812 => 15.5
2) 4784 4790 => 16.1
